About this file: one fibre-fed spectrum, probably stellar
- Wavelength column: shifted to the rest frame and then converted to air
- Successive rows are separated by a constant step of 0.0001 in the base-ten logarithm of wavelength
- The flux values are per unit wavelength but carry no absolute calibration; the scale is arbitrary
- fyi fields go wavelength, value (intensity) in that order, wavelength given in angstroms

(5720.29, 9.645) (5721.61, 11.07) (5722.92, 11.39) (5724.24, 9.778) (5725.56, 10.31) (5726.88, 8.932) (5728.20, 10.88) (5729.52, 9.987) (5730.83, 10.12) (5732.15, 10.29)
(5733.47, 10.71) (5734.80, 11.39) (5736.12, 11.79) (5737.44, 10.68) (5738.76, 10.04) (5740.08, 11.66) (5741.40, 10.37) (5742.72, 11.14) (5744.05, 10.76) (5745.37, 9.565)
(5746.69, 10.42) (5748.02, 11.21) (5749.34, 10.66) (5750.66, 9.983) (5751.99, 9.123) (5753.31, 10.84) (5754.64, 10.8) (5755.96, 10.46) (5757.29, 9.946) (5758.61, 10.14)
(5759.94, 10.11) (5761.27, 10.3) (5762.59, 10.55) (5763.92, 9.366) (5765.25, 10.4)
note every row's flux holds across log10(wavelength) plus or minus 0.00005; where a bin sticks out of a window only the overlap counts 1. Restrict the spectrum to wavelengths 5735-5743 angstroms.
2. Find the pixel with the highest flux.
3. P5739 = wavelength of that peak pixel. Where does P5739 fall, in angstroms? 5736.12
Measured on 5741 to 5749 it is 5748.02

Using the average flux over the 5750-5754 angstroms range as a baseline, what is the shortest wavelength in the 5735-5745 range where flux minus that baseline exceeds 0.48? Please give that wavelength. 5736.12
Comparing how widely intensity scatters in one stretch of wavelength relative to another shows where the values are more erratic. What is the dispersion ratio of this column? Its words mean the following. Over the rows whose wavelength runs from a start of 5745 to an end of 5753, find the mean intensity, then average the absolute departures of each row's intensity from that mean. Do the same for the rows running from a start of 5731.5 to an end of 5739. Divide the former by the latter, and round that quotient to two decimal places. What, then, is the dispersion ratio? 1.17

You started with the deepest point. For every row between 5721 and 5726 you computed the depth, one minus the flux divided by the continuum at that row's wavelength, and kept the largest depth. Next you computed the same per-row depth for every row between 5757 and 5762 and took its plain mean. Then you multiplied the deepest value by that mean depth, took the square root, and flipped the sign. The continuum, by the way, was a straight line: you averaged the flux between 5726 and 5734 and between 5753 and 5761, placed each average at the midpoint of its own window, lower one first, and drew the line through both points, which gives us -0.03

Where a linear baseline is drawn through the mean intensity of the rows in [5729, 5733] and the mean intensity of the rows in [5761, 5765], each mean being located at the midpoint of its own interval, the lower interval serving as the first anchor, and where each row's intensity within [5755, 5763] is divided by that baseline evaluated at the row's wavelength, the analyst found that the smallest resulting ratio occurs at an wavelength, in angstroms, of 5757.29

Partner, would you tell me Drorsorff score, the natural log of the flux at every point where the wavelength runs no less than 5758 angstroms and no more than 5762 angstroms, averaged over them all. 2.321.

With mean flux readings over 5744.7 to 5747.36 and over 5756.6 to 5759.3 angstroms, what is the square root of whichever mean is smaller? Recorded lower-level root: 3.16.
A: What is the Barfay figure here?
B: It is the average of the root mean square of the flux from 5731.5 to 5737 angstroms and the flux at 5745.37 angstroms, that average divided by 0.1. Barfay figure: 103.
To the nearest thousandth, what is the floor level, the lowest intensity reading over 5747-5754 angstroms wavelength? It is 9.123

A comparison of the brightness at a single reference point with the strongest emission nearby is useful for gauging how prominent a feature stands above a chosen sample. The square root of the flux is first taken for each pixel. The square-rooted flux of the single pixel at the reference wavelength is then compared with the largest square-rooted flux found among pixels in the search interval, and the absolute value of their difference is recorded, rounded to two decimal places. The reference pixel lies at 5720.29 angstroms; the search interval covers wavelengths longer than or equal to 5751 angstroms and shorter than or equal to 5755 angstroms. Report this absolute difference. 0.19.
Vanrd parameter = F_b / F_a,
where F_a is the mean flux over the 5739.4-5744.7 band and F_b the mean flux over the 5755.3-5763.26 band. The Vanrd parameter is 0.93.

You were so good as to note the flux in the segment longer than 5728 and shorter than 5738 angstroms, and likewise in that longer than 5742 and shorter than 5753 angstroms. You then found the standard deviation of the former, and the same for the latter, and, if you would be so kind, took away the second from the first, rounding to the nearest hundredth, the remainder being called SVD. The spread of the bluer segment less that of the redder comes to -0.12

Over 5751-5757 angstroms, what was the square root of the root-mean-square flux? 3.21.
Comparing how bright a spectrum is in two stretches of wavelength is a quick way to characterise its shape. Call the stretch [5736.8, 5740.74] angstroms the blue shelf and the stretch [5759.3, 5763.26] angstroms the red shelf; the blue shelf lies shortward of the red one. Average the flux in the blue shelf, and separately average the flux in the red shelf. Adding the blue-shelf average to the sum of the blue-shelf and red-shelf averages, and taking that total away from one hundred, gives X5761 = 68.1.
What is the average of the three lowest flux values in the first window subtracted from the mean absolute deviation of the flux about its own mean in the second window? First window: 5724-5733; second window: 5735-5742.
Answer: -8.9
